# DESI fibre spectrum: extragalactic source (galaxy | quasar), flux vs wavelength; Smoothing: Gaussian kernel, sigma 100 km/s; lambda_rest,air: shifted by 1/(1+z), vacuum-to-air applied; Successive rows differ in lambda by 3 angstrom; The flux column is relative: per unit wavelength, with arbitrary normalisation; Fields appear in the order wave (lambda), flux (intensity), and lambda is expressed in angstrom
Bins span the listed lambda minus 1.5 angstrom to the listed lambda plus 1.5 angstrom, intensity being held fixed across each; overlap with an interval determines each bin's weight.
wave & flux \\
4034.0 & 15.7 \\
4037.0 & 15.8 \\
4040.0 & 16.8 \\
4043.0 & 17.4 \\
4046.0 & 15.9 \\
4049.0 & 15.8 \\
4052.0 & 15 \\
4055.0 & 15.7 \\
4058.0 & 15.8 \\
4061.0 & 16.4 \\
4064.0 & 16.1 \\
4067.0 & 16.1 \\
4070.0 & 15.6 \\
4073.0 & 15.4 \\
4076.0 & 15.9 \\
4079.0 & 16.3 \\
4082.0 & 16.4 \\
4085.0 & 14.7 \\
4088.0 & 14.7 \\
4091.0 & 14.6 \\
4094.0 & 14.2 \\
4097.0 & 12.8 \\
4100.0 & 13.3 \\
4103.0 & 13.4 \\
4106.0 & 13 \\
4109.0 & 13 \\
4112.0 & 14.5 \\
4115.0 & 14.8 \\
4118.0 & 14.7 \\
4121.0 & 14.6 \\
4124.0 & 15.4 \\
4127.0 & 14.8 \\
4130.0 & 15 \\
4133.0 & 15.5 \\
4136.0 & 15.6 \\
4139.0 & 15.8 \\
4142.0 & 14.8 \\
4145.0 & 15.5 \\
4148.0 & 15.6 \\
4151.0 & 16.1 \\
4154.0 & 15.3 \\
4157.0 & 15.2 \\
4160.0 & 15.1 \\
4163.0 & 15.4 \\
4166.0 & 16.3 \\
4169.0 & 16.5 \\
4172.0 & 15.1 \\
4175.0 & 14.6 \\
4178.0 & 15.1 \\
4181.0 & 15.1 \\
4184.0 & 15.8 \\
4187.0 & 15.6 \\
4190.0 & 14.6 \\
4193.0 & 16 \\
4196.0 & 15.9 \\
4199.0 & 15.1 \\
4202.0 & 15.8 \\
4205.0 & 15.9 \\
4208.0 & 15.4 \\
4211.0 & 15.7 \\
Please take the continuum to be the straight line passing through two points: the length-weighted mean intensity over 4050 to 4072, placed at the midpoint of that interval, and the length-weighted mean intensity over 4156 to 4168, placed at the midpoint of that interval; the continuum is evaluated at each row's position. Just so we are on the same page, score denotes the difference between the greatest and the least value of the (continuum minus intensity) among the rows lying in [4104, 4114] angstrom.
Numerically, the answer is 1.5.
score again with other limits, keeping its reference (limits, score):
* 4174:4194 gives 1.4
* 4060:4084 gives 1.0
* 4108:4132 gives 2.4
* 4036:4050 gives 1.6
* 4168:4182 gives 1.9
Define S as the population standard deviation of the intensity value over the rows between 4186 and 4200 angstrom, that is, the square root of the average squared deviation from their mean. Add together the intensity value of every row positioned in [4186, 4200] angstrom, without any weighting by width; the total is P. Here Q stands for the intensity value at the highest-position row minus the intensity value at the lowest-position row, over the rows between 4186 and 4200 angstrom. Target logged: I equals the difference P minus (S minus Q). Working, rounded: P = 77.2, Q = -0.5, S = 0.5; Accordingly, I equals 76.2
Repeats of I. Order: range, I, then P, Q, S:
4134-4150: 77.0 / 77.3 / 0.0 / 0.3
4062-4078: 78.6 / 79.1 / -0.2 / 0.3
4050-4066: 79.6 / 79.0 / 1.1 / 0.5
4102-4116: 69.3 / 68.7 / 1.4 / 0.8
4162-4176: 76.4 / 77.9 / -0.8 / 0.7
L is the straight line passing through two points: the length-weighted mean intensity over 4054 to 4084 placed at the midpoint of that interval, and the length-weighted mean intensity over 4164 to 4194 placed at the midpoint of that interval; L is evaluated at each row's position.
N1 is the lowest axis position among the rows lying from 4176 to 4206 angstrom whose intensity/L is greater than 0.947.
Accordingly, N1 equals 4178.0 angstrom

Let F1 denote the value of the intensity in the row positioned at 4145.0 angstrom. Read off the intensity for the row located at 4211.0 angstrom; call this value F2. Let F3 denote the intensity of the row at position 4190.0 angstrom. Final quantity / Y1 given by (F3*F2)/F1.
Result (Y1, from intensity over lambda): 14.8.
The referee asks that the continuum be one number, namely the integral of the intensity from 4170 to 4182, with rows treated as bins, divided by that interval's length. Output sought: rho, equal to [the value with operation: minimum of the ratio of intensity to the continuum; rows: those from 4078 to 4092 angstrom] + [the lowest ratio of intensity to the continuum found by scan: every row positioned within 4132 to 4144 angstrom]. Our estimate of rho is 1.96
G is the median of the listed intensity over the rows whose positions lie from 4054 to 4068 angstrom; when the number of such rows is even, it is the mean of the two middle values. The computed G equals 16.1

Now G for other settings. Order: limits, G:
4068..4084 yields 15.9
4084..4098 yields 14.6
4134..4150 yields 15.6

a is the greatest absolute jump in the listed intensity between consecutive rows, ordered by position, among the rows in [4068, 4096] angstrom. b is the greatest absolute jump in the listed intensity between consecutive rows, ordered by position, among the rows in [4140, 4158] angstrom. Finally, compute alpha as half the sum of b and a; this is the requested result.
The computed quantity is 1.25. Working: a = 1.70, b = 0.8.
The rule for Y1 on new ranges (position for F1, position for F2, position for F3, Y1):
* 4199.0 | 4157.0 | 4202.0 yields 15.9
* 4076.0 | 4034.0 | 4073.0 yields 15.2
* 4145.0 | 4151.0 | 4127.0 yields 15.4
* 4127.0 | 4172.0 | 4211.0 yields 16.0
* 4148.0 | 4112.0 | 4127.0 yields 13.8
